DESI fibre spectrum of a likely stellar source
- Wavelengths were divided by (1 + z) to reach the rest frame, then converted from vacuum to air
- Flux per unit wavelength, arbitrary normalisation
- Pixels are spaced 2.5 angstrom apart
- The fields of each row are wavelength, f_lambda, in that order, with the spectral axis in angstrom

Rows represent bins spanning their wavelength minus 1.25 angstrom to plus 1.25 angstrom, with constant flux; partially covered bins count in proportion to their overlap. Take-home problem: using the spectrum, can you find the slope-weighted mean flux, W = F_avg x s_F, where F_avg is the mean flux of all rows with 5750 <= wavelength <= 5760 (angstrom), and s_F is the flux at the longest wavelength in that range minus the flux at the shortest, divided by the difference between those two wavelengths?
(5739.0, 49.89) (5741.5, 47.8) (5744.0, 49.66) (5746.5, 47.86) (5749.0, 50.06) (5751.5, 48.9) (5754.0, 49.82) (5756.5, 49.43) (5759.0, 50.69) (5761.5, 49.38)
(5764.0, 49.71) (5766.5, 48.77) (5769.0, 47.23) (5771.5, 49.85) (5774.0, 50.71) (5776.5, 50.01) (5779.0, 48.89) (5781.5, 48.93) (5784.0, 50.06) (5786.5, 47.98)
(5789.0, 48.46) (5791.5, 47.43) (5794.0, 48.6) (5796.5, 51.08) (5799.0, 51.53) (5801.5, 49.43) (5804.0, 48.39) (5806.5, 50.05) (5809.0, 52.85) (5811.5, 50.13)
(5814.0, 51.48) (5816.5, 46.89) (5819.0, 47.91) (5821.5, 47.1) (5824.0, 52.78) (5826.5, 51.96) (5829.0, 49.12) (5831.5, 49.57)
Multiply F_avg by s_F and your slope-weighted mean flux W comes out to 12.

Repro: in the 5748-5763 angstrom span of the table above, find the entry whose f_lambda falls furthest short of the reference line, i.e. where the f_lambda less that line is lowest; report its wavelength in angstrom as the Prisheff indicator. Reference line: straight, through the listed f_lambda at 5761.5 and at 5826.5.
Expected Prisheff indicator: 5751.5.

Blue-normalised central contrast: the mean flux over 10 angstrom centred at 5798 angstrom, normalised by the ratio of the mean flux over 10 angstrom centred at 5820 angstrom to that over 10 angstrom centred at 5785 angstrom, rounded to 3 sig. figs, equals 50.4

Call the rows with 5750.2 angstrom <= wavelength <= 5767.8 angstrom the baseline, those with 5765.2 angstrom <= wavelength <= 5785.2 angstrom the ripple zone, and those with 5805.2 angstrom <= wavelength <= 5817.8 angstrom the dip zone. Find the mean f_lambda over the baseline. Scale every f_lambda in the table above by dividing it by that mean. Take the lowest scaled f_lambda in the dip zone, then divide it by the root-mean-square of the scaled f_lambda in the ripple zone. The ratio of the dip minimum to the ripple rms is 0.951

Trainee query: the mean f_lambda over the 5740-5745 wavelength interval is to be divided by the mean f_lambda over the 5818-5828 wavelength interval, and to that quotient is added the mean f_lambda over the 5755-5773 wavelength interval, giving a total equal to 50.3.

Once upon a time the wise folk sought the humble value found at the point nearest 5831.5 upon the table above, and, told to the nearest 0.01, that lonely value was 49.57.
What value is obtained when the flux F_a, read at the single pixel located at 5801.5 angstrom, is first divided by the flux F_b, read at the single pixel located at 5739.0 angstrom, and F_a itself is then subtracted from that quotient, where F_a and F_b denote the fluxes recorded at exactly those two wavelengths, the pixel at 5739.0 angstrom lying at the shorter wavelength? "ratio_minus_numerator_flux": -48.4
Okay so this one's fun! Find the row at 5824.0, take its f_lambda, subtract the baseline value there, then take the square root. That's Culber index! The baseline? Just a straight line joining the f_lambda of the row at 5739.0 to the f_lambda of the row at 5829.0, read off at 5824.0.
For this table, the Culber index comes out 1.9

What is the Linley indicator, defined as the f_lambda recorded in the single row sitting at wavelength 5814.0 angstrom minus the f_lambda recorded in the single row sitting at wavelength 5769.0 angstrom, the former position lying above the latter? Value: 4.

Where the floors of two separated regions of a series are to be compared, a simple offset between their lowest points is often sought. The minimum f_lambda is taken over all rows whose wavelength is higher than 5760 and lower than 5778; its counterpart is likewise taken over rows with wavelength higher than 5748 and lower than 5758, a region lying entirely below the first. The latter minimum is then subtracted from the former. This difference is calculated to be -1.7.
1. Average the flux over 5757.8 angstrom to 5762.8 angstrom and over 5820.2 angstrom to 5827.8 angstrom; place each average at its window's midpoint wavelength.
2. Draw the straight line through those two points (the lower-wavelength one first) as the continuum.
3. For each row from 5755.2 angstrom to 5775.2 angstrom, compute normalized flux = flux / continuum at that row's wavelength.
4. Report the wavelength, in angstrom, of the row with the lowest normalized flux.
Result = 5769.0 angstrom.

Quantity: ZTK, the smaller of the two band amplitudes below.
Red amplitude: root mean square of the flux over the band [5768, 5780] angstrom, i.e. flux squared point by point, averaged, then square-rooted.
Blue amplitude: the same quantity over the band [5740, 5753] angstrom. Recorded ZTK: 48.9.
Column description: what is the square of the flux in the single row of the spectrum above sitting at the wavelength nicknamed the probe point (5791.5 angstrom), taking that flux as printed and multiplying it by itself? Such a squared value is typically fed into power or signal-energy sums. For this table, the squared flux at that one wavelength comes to 2250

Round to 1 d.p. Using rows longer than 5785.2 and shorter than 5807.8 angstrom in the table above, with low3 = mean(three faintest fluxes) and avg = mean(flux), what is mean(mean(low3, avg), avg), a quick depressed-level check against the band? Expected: 48.9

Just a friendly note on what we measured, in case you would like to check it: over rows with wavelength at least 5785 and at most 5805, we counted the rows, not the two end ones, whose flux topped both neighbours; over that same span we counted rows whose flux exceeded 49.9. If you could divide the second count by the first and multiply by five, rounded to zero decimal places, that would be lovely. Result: 5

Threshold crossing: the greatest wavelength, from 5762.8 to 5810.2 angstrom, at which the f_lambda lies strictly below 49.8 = 5804.0 angstrom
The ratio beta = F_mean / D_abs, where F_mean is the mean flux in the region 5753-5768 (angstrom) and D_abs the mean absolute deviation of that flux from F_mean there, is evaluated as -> 113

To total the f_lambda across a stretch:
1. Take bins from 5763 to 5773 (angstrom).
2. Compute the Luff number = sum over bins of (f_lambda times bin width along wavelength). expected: 489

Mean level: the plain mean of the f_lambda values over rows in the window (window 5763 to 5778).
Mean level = 49.4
